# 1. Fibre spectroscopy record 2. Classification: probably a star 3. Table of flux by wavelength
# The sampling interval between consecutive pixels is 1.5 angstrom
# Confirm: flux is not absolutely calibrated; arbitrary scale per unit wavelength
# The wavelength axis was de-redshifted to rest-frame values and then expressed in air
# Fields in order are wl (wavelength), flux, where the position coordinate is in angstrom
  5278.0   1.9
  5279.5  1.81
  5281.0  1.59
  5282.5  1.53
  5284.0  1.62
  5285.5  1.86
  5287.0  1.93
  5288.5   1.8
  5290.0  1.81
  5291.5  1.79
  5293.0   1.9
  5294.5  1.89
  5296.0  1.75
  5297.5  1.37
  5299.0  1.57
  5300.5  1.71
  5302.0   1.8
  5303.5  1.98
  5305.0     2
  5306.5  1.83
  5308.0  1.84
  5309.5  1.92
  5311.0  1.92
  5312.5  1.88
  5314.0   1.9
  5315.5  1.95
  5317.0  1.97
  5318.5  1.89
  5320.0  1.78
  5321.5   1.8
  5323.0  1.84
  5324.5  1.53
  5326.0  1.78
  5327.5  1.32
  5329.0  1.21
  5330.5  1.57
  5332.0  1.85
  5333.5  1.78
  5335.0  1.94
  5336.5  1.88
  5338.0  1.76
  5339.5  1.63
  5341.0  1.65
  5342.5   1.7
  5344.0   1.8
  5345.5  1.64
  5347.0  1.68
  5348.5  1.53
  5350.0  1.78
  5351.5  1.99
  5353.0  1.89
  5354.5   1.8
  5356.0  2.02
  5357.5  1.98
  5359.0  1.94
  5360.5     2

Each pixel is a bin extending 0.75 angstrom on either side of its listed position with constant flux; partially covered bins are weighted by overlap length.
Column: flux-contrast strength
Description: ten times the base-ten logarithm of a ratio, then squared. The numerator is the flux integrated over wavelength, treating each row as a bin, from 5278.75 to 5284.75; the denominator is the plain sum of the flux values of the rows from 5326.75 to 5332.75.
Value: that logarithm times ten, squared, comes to 4.7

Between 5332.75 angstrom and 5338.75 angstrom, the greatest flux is 1.94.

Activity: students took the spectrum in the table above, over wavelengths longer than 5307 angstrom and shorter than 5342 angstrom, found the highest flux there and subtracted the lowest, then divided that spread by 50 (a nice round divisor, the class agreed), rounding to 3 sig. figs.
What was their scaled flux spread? 0.0152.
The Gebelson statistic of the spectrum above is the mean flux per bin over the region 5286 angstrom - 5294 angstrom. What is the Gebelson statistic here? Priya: 1.85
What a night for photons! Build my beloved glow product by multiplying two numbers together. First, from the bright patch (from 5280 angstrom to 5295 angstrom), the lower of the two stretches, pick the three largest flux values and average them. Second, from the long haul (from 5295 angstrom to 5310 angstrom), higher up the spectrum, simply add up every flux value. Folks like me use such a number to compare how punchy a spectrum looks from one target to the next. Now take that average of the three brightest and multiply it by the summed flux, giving 33.9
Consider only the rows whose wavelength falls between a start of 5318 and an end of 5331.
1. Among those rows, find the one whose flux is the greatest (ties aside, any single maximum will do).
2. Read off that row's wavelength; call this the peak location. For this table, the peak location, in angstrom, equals 5318.5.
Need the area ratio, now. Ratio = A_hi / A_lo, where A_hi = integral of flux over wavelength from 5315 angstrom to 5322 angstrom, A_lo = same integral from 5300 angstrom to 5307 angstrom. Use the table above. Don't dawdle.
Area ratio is 1.0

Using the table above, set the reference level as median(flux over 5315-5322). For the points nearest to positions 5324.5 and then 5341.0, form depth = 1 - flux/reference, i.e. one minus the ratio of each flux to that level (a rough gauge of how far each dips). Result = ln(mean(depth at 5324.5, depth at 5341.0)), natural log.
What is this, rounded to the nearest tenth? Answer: -1.8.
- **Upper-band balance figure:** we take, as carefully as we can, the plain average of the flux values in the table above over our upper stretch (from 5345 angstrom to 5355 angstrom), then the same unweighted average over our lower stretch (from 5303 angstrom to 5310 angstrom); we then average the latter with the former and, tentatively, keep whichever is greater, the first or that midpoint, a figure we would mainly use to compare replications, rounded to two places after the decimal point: 1.84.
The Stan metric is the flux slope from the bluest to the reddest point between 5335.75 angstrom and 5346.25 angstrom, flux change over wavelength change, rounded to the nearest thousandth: -0.027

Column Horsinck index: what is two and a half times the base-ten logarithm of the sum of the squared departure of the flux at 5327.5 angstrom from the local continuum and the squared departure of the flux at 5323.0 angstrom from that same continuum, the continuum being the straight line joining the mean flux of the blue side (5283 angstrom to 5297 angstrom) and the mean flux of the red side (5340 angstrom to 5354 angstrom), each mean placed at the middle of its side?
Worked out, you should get -1.7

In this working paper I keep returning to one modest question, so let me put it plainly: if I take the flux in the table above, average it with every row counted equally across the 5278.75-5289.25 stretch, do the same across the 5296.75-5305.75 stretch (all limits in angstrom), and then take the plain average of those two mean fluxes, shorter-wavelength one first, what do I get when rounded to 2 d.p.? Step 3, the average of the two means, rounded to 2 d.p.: 1.74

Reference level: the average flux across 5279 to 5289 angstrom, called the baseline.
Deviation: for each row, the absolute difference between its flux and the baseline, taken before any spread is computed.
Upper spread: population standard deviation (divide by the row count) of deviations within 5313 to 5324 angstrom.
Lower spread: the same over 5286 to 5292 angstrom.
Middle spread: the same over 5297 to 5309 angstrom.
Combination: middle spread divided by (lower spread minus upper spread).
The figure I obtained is -10.6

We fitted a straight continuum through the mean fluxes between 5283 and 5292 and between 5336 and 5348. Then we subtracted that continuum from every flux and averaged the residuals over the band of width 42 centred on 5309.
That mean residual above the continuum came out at 0.01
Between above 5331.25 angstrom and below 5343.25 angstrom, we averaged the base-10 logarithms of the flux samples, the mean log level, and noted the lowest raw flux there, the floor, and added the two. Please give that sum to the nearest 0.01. 1.88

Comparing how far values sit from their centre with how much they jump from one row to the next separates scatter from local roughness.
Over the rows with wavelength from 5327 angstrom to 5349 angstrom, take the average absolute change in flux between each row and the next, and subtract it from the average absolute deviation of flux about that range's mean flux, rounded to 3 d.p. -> 0.016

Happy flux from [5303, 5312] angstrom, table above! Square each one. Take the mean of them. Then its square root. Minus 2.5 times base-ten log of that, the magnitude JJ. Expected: -0.71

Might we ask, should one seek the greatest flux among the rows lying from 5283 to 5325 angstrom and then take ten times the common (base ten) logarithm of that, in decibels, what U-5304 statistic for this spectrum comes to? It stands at 3.01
